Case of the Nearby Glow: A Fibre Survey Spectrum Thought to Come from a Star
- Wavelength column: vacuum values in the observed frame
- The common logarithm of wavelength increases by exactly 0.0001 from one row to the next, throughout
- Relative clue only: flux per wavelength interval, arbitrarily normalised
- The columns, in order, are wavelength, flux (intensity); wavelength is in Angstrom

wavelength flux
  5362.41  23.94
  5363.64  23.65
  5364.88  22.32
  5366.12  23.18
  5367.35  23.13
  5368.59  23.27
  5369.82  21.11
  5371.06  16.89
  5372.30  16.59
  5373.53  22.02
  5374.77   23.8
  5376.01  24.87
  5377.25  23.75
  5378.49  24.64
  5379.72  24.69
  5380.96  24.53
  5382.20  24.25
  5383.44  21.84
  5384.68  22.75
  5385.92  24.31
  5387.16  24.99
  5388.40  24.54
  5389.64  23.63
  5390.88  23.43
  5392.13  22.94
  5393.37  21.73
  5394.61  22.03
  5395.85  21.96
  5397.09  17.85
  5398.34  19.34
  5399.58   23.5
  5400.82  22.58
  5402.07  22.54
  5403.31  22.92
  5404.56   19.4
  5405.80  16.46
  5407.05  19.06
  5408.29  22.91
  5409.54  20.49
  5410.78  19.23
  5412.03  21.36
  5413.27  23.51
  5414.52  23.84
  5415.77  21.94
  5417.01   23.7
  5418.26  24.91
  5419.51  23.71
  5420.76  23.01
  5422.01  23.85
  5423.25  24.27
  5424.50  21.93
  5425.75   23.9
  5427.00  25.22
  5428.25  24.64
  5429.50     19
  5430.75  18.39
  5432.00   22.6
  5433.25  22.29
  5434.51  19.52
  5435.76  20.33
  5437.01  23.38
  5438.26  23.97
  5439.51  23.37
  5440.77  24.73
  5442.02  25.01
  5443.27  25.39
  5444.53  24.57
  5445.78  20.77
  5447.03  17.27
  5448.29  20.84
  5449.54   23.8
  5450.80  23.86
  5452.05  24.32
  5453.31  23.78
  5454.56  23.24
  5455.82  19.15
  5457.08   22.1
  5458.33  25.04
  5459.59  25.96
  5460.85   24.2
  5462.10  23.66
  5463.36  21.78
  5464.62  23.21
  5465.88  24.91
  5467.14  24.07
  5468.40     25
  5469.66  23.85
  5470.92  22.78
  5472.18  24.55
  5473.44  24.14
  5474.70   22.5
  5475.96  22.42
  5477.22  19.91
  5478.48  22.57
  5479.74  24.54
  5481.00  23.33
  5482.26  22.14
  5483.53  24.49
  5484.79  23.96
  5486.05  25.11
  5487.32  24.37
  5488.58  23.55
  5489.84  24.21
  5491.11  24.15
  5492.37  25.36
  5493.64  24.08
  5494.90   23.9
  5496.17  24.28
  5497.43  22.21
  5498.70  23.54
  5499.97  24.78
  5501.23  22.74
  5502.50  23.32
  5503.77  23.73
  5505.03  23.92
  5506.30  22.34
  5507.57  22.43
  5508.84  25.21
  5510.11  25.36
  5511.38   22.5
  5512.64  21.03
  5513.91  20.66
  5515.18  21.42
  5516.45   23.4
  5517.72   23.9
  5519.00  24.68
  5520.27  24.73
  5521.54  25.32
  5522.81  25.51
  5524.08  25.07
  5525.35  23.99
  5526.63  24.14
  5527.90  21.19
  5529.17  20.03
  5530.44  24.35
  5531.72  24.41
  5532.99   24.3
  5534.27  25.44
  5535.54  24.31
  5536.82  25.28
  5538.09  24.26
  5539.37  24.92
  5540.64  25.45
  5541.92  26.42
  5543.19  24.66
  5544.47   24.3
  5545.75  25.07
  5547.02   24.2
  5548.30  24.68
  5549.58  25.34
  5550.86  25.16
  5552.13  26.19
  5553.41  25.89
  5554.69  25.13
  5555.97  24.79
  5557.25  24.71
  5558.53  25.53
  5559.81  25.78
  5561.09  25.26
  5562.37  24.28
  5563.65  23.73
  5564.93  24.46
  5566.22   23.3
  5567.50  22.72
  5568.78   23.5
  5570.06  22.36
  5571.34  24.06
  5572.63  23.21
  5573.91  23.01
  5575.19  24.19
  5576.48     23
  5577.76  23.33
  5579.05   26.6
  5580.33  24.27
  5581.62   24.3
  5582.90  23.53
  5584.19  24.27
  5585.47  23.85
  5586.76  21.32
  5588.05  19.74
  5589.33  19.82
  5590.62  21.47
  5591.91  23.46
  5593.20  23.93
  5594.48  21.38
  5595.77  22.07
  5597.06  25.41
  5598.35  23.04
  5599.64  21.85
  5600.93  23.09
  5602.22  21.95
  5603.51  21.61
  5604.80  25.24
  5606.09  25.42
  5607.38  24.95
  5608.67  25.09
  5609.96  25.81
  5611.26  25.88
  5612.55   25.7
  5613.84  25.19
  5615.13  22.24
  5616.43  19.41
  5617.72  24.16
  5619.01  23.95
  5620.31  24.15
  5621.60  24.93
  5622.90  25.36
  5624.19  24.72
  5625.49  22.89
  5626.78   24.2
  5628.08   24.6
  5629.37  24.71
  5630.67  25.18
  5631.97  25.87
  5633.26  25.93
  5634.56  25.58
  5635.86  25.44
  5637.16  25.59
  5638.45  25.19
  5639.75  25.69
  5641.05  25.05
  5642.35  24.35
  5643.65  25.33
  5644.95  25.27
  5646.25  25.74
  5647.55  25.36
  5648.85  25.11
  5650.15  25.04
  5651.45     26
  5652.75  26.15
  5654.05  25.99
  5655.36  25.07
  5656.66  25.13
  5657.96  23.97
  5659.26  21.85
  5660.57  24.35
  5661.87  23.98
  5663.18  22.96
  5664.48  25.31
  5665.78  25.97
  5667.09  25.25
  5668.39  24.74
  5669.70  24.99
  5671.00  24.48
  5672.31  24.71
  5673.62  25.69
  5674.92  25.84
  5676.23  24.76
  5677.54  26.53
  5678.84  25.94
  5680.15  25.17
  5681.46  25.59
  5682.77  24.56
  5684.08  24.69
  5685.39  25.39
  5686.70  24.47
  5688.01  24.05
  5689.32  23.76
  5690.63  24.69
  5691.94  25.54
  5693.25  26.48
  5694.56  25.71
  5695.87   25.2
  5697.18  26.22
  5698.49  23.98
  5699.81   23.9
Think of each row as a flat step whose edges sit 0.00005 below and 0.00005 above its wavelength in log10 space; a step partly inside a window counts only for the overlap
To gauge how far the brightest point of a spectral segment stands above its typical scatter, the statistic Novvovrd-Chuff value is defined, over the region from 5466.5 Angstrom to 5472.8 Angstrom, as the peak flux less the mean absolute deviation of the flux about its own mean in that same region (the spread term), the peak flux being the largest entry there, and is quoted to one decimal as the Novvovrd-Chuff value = 24.4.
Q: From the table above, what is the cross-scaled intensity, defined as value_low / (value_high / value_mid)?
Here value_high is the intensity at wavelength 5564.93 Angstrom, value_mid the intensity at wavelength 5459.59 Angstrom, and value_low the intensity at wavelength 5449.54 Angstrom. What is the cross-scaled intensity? 25.3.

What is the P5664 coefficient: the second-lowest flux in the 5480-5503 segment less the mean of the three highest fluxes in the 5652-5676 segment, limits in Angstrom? -3.8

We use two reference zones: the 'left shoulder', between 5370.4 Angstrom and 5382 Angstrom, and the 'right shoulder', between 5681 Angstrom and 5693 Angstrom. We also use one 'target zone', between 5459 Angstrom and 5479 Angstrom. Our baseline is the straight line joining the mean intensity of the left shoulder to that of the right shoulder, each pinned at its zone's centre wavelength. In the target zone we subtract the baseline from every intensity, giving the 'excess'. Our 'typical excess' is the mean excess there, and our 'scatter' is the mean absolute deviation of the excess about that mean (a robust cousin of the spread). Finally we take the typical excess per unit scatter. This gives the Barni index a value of 0.3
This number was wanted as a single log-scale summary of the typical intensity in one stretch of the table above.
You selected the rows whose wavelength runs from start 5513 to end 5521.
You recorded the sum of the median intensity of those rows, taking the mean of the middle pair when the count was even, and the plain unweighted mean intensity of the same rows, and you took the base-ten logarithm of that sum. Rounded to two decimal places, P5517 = 1.67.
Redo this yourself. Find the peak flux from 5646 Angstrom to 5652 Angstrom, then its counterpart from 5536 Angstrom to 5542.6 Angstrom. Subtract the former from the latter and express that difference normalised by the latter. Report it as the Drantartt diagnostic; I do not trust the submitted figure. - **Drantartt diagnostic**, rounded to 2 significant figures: 0.016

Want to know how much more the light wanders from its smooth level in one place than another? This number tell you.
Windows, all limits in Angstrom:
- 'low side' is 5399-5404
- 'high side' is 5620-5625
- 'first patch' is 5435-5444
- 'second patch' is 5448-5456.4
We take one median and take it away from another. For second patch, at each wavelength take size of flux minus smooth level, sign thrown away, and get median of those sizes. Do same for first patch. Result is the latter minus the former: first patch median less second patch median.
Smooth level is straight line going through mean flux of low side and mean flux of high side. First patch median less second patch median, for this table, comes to 0.96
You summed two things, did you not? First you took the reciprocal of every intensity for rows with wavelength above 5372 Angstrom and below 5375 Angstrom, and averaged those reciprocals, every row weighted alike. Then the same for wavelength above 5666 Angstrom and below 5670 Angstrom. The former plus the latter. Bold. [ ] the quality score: 0.089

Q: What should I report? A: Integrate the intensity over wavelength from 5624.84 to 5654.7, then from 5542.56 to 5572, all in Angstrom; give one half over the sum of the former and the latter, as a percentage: 0.0339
